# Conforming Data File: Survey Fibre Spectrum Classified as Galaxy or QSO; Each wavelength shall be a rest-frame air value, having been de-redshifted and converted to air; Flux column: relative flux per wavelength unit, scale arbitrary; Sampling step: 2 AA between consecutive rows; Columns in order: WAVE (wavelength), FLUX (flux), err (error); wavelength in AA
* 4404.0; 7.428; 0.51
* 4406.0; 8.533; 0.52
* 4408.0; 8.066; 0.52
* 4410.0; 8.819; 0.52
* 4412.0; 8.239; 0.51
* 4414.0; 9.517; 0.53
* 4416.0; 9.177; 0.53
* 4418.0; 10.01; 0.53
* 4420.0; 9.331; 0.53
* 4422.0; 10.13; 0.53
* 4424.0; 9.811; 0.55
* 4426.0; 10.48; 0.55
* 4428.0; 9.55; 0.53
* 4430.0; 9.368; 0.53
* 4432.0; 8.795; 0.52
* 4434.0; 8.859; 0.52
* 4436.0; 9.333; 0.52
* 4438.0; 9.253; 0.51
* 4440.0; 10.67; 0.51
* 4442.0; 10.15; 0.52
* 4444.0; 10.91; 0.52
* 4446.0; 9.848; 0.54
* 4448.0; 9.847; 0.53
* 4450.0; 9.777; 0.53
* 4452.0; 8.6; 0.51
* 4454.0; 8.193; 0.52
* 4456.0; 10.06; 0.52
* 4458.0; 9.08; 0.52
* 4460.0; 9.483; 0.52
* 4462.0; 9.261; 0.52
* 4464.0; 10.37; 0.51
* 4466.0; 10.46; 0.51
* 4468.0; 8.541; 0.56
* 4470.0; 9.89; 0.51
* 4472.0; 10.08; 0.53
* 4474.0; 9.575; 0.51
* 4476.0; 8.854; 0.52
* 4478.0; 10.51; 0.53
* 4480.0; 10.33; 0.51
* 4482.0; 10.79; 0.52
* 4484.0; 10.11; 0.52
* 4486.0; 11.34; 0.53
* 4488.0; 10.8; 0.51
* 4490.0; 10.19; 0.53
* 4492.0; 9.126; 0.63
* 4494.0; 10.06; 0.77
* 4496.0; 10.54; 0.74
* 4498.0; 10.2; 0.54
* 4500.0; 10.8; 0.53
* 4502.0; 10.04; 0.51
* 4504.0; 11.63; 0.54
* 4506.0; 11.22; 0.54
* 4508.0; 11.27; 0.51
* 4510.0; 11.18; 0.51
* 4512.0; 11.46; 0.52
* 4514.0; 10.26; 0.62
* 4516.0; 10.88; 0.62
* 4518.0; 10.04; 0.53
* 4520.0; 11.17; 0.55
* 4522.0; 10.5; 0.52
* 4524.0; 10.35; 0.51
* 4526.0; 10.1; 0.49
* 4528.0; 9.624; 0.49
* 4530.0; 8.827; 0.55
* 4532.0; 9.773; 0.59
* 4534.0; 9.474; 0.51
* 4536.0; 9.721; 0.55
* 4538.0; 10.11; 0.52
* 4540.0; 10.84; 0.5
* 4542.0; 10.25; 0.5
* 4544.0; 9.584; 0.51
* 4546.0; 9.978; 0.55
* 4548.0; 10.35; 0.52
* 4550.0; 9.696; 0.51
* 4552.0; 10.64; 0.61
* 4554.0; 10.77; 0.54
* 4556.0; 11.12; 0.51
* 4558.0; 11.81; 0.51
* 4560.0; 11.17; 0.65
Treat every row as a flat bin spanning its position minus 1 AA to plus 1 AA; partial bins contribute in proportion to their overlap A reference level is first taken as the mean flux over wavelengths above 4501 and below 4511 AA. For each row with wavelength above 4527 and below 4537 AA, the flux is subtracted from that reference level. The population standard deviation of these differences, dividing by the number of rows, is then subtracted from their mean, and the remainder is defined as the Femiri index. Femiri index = 1.2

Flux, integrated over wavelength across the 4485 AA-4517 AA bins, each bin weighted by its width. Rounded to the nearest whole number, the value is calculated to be 342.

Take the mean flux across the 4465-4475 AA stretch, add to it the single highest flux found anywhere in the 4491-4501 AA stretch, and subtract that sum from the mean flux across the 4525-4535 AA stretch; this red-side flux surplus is -10.9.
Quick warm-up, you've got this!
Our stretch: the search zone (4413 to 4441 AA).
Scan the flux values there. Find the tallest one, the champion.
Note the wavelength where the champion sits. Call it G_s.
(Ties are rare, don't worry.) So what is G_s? 4440.0 AA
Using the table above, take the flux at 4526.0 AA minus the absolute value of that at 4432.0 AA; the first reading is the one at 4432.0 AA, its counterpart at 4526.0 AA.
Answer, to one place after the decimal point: 1.3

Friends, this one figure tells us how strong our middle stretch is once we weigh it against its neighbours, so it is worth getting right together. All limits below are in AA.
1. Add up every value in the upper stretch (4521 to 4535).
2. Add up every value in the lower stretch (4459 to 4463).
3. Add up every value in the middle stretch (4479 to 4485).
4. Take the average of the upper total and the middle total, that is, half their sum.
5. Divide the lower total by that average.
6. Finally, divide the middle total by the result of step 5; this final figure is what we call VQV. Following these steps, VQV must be 83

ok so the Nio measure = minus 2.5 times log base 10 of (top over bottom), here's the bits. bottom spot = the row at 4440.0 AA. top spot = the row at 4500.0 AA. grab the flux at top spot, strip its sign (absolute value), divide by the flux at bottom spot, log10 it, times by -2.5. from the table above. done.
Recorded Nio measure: -0.013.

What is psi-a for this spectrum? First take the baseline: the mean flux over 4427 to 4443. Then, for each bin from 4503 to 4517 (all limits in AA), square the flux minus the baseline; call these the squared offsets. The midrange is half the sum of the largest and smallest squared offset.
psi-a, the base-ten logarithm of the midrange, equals 0.41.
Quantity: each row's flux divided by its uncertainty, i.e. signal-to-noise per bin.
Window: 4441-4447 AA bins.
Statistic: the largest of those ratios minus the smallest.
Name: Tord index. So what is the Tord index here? 2.7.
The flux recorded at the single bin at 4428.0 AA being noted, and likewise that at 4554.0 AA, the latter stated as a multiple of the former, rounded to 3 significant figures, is 1.13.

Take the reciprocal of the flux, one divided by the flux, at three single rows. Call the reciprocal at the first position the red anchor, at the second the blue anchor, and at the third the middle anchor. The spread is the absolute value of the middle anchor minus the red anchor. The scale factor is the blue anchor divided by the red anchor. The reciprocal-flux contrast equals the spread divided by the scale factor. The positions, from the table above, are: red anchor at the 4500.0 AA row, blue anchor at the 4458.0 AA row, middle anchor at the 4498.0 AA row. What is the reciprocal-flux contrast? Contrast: 0.0046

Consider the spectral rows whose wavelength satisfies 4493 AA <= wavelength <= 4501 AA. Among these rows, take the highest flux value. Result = 10.8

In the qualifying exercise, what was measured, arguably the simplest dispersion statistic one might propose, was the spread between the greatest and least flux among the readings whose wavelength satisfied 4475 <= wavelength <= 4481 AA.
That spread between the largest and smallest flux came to 1.7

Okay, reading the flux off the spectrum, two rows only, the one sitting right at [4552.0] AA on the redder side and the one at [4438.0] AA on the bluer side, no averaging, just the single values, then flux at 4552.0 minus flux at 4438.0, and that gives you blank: 1.4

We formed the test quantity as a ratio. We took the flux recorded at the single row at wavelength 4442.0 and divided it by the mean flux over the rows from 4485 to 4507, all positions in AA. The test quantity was 0.96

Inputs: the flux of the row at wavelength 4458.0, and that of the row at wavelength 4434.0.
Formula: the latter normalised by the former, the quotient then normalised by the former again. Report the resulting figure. 0.107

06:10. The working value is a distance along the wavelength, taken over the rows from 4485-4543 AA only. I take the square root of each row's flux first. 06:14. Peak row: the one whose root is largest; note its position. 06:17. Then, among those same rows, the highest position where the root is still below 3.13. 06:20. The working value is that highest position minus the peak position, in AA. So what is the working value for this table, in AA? 32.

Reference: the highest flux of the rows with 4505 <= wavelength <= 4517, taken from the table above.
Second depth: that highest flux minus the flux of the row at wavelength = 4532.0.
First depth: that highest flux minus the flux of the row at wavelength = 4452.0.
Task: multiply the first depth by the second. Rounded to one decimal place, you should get 4.8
